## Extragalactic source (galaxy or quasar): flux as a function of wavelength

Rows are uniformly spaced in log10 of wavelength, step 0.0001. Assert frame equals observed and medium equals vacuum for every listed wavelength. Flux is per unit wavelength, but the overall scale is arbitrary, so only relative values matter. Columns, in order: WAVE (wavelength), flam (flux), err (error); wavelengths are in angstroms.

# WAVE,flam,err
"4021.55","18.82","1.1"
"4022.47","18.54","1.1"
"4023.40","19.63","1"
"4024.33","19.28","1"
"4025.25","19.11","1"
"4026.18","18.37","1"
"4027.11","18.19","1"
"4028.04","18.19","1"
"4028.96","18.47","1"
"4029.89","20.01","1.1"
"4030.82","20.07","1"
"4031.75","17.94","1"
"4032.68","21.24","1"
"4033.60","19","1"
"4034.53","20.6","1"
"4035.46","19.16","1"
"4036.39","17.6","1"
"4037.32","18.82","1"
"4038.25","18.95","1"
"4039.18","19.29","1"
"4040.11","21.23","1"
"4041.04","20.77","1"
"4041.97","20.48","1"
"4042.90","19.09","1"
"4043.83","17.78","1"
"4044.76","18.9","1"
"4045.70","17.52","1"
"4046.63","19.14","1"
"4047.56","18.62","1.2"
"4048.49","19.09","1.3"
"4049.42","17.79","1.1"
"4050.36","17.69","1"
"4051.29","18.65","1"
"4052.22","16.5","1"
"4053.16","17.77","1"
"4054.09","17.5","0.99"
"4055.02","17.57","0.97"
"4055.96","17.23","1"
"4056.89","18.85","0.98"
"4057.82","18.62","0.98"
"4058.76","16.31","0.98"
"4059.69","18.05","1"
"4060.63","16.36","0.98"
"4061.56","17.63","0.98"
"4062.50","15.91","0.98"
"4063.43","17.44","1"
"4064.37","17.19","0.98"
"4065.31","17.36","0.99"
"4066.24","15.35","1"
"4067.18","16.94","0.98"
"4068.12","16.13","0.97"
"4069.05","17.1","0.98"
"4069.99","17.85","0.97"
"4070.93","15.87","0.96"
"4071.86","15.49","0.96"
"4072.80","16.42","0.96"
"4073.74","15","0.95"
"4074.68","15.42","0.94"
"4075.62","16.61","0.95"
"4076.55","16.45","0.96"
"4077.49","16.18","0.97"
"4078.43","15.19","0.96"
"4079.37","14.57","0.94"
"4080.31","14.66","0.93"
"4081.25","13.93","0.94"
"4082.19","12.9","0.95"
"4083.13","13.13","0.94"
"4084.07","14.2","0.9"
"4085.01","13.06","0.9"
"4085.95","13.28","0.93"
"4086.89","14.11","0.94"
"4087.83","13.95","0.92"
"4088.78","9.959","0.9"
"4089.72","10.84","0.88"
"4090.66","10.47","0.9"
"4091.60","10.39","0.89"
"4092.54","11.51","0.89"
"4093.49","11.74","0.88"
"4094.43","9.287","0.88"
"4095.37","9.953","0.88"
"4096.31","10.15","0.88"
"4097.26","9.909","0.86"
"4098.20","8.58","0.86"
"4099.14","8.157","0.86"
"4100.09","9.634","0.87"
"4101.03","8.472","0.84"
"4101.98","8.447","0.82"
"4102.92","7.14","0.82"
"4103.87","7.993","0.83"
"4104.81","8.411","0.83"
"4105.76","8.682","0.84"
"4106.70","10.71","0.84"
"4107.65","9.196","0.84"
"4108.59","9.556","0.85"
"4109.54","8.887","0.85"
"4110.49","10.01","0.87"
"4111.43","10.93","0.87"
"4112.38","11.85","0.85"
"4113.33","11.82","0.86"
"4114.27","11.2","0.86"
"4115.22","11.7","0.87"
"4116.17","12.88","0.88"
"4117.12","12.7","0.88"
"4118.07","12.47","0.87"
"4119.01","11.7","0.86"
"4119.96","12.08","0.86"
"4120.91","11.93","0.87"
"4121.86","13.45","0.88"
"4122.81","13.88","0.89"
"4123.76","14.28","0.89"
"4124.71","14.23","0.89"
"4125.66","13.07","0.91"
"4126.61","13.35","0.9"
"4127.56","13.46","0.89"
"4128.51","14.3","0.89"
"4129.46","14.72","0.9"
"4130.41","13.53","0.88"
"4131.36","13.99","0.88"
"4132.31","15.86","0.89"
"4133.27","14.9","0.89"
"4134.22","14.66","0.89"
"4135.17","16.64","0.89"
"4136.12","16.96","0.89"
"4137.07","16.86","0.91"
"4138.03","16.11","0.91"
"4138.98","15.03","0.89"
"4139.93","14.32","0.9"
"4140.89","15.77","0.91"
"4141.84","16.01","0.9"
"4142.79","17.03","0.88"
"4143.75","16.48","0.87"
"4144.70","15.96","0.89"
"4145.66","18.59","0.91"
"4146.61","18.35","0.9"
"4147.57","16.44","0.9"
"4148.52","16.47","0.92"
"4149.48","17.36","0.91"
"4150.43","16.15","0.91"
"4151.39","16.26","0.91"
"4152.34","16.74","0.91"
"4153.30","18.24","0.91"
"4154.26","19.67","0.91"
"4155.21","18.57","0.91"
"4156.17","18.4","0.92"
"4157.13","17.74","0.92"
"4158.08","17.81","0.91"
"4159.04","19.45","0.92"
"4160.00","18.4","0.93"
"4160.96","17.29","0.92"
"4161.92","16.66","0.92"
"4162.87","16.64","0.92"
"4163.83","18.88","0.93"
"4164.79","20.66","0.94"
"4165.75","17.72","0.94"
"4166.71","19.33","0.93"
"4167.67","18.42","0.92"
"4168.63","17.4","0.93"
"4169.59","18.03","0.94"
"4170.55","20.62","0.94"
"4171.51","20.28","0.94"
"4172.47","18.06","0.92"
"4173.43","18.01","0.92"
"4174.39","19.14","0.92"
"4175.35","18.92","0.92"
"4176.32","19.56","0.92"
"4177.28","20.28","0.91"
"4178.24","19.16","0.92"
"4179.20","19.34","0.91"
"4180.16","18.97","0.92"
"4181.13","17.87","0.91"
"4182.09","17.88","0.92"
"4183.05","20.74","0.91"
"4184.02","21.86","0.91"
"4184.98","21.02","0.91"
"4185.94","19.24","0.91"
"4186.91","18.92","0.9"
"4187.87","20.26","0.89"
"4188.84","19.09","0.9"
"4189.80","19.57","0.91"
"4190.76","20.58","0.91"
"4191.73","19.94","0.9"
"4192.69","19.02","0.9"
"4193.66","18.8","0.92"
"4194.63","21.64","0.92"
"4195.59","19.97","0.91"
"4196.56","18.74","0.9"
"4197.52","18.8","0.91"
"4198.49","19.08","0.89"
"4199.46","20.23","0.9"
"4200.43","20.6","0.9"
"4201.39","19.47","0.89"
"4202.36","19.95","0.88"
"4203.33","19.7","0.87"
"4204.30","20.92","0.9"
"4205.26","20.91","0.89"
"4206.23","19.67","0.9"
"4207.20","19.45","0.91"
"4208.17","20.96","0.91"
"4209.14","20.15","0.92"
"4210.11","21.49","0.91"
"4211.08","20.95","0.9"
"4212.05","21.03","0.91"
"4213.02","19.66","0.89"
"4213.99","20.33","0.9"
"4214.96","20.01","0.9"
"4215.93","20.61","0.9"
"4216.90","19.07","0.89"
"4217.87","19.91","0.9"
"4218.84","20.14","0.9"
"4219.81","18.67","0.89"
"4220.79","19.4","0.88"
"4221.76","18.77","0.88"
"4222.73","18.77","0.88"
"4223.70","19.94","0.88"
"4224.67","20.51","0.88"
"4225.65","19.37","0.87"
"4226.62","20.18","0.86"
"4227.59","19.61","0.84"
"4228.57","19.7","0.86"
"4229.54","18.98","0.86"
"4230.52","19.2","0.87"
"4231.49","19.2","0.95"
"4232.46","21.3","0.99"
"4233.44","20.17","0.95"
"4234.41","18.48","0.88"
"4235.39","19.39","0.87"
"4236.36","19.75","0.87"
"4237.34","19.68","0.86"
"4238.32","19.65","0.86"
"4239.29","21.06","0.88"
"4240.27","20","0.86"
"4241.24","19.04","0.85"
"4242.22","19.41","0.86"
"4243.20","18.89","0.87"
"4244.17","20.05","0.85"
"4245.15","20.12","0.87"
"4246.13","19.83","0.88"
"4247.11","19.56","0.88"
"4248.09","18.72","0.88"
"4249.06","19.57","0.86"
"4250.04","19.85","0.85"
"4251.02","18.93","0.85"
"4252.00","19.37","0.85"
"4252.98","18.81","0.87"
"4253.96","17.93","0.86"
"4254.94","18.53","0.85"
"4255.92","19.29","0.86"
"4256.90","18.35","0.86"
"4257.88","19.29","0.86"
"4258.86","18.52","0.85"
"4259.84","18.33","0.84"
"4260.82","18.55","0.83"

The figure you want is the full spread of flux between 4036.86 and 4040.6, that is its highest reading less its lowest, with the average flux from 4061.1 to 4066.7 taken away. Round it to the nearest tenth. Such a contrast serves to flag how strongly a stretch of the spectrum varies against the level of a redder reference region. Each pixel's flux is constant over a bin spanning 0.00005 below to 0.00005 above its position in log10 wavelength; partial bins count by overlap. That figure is -14.4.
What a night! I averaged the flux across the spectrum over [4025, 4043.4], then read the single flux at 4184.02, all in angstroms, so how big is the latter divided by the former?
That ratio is 1.13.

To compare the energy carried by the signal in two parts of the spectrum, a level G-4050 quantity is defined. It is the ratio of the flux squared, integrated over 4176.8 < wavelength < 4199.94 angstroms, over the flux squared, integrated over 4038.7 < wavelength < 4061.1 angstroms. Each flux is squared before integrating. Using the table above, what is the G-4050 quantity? 1.2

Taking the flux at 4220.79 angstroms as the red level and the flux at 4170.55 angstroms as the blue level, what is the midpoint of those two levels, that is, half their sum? 20.0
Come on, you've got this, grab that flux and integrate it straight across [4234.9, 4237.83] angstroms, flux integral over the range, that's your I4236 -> 57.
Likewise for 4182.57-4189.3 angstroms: 136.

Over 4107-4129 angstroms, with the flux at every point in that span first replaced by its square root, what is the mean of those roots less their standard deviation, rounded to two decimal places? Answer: 3.24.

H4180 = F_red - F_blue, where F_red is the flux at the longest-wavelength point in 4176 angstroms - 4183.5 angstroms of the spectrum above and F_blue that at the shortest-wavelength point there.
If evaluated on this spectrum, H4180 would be 1.2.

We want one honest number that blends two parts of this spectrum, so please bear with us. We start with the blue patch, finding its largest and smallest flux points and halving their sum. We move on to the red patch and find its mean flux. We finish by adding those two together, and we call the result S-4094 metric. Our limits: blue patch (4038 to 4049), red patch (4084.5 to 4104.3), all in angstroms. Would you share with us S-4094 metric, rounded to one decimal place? 29.7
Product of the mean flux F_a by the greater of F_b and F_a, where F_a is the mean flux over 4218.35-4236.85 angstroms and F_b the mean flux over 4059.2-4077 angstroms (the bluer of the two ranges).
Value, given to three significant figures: 382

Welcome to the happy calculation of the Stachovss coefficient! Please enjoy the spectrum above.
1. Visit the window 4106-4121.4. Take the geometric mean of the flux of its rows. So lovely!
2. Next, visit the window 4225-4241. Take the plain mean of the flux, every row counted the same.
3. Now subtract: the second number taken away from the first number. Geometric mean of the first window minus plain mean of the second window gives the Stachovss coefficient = -8.6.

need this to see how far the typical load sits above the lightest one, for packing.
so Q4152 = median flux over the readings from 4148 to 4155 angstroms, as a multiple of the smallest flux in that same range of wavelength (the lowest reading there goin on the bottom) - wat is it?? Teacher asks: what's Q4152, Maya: 1.04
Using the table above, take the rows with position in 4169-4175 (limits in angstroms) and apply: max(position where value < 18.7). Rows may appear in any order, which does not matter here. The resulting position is 4173.43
